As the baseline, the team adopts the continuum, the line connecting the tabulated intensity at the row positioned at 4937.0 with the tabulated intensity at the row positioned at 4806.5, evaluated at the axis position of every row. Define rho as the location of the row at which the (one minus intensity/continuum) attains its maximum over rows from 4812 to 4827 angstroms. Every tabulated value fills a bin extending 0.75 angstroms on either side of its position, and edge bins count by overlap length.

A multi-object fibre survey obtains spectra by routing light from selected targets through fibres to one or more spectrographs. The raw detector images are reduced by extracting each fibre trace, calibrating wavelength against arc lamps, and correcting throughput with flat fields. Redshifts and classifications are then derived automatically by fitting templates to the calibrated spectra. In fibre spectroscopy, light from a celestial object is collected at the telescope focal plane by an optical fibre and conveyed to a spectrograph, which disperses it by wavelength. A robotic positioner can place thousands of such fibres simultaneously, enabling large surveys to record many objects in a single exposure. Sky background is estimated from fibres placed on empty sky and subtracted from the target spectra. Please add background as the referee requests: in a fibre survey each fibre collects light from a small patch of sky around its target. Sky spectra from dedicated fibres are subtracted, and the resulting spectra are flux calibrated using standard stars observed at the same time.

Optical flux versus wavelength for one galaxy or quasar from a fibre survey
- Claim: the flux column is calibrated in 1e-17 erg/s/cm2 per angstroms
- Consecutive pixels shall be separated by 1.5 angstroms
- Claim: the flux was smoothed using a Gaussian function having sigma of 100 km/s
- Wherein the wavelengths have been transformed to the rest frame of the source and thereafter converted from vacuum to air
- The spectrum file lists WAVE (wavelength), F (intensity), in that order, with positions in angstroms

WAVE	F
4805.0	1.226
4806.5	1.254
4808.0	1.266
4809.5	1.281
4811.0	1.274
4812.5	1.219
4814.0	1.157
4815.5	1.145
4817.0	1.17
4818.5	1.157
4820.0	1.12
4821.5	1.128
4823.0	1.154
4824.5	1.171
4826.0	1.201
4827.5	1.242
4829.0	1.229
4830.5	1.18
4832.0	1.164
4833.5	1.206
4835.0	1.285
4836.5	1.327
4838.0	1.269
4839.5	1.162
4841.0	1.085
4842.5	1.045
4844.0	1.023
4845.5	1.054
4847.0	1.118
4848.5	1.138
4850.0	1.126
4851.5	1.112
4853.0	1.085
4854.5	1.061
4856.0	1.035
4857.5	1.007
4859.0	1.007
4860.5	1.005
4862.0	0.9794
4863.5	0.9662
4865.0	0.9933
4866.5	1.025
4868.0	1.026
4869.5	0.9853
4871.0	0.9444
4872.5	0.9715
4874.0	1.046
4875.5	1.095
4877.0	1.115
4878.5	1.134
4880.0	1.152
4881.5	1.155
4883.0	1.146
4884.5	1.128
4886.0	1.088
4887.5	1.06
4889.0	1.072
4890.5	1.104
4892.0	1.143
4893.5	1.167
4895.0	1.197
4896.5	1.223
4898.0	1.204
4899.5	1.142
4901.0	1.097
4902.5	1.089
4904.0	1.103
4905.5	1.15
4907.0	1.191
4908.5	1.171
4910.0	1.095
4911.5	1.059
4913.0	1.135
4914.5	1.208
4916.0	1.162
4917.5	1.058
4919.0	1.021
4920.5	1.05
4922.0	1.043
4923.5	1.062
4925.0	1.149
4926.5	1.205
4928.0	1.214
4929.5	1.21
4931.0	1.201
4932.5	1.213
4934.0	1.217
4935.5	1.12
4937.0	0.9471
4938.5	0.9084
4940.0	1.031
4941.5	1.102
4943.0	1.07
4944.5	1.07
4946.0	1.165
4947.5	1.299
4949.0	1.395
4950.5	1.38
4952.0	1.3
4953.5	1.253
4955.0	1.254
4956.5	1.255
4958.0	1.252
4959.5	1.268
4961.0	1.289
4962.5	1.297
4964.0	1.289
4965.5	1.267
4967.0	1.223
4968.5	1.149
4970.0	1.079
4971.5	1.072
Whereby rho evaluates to 4820.0 angstroms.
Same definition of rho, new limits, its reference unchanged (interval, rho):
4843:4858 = 4844.0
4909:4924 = 4919.0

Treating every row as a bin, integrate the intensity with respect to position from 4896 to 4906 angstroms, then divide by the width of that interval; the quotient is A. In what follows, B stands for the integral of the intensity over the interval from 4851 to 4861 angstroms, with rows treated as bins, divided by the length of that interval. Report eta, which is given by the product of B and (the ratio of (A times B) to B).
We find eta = 1.19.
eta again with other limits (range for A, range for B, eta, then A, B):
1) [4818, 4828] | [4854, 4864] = 1.18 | 1.17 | 1.01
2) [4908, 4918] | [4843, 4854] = 1.23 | 1.13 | 1.09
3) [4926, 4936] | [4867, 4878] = 1.23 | 1.20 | 1.03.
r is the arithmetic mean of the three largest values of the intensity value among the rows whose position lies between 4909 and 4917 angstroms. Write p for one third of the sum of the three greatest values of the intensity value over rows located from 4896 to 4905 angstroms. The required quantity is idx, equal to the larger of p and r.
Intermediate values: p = 1.19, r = 1.17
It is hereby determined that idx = 1.19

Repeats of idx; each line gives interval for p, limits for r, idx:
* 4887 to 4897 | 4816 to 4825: 1.20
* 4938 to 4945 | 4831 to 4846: 1.29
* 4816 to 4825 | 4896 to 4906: 1.19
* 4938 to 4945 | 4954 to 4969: 1.29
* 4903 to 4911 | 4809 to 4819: 1.26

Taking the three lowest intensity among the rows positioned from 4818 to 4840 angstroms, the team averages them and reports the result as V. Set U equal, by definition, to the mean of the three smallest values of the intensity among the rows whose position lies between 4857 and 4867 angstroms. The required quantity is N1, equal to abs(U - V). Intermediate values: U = 0.98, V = 1.13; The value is 0.15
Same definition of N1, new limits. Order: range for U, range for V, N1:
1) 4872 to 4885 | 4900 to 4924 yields 0.00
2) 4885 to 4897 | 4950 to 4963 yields 0.18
